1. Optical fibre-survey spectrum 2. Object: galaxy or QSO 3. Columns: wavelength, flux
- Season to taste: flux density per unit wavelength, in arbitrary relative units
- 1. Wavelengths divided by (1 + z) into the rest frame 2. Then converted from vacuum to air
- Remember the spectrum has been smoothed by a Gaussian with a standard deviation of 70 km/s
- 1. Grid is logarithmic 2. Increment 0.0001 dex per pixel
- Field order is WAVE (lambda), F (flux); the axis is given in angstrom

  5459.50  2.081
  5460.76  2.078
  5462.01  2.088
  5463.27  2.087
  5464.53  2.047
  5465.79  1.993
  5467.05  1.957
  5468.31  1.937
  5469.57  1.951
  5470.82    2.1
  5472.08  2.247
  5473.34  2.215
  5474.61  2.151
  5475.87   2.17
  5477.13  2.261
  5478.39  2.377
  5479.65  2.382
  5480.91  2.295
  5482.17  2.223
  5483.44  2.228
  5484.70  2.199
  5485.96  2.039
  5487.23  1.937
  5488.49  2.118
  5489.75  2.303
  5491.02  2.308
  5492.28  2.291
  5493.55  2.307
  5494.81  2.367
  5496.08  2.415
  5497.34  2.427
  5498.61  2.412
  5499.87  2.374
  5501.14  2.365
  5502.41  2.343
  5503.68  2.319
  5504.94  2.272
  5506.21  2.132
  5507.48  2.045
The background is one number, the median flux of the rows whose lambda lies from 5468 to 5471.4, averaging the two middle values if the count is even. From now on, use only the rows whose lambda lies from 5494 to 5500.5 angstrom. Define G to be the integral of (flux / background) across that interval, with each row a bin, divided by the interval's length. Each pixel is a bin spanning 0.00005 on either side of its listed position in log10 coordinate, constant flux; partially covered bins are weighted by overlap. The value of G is 1.23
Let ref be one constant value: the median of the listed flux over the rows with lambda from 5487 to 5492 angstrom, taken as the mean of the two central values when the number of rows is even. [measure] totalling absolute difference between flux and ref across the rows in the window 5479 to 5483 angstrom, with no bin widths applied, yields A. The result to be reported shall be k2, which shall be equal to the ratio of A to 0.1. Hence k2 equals 2.7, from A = 0.27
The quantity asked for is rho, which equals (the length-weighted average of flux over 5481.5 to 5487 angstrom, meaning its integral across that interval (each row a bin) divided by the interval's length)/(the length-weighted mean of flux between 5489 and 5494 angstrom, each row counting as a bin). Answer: 0.938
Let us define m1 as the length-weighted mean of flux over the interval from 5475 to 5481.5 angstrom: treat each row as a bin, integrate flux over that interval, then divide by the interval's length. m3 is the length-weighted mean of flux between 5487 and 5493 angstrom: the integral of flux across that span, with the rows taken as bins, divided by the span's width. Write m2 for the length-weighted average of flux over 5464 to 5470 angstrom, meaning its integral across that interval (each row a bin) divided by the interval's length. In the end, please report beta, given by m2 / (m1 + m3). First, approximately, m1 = 2.29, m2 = 1.98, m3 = 2.21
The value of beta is 0.438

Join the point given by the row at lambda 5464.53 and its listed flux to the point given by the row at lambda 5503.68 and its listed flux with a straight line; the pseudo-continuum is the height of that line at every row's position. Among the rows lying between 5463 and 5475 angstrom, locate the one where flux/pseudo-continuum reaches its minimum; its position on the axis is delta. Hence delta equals 5468.31 angstrom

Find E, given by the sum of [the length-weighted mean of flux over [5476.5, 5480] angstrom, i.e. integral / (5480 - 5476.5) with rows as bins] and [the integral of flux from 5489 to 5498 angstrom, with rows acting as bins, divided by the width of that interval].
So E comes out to 4.68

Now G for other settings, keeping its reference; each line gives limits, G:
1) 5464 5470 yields 1.01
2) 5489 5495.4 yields 1.19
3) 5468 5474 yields 1.08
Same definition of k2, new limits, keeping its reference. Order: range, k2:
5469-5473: 4.1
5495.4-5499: 6.2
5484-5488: 4.6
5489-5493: 2.7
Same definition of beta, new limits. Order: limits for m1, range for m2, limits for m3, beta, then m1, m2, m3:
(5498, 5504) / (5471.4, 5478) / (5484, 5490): 0.494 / 2.36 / 2.21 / 2.11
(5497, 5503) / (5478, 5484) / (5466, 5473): 0.519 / 2.38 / 2.30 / 2.04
